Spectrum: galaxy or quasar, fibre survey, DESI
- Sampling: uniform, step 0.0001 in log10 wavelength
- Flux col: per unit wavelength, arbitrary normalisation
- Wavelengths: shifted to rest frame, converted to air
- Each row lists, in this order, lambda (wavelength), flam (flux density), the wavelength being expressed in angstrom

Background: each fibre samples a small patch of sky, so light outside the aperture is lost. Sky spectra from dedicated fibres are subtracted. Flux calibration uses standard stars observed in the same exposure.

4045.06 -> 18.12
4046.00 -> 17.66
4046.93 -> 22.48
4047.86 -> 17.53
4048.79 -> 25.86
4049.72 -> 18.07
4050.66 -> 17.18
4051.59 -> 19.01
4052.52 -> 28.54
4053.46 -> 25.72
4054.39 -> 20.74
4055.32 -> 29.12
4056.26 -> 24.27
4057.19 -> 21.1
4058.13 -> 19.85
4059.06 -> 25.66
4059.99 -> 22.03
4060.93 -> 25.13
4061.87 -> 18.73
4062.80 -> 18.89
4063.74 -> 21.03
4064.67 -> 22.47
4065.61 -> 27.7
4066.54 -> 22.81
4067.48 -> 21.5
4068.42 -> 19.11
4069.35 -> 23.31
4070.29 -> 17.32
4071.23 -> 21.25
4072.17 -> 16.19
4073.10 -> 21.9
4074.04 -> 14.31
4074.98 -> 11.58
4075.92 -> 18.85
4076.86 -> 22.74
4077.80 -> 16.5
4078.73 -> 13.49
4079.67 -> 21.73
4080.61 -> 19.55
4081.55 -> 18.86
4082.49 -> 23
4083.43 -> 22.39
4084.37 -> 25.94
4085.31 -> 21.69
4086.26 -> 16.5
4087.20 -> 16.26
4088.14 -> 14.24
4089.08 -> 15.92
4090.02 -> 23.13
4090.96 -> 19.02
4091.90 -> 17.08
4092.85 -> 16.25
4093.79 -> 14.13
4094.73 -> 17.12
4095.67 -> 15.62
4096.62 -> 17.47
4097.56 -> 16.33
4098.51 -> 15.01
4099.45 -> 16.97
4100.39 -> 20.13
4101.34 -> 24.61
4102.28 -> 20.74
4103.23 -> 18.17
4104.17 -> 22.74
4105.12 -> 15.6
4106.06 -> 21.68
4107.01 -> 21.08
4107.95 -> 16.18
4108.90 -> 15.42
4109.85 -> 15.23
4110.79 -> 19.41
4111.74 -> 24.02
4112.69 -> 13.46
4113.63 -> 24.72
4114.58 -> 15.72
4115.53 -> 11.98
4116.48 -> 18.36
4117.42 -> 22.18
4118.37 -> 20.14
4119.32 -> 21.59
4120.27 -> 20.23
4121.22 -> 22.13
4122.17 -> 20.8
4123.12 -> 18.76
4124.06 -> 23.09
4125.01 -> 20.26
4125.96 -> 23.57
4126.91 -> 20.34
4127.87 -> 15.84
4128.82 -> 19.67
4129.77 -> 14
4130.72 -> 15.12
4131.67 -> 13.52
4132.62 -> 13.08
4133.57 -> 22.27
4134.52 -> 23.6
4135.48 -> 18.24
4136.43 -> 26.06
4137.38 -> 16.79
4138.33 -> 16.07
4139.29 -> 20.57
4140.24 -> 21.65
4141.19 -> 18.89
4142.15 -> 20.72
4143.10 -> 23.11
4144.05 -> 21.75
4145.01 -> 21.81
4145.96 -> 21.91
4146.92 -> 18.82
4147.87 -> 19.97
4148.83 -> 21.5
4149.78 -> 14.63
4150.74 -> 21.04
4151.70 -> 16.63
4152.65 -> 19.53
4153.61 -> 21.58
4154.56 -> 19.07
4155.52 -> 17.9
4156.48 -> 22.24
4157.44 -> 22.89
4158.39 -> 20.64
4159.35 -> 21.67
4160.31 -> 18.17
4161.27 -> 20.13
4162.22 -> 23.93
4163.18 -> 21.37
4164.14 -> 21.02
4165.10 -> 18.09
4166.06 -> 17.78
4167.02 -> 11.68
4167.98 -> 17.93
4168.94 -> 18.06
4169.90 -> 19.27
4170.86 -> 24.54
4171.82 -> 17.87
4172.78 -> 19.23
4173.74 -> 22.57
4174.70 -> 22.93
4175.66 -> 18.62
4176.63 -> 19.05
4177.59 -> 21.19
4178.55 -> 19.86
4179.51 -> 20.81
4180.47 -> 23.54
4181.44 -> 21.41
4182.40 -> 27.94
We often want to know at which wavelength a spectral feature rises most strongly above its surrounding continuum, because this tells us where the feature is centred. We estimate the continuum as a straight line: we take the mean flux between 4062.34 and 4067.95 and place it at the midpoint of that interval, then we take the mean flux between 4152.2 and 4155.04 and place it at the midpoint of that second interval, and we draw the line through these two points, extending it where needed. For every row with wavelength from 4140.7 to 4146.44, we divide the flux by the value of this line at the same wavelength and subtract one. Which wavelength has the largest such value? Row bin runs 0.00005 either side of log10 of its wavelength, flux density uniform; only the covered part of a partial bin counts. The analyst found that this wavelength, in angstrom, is 4143.10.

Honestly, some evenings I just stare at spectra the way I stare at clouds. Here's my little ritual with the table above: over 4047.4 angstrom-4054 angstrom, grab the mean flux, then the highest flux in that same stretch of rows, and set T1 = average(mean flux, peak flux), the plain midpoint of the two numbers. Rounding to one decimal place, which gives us 25.1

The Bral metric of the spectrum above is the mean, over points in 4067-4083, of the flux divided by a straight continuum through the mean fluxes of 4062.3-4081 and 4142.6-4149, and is 0.96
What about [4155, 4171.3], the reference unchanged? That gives 0.92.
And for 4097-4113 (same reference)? 0.92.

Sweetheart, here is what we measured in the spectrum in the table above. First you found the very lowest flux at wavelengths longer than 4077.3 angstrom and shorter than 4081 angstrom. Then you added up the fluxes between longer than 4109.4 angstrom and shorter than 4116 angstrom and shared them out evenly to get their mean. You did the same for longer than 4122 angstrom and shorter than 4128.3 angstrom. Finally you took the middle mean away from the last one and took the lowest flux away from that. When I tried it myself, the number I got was -11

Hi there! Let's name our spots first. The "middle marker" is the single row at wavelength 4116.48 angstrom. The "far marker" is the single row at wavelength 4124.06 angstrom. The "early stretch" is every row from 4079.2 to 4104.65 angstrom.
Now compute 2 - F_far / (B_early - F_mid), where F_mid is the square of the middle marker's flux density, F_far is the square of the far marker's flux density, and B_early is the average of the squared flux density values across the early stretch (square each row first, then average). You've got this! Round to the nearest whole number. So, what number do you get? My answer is -15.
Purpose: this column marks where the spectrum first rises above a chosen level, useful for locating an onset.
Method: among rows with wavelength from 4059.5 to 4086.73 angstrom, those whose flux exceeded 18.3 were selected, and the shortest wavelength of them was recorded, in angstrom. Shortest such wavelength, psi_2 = 4059.99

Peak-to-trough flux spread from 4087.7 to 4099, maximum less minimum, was 9.0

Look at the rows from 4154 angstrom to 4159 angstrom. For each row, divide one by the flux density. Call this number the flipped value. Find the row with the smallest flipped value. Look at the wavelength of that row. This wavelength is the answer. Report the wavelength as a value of 4157.44 angstrom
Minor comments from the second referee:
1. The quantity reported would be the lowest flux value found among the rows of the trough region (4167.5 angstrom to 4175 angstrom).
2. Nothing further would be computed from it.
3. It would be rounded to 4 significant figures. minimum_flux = 17.87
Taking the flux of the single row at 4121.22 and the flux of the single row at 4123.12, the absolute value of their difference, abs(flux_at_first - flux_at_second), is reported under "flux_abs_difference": 3.4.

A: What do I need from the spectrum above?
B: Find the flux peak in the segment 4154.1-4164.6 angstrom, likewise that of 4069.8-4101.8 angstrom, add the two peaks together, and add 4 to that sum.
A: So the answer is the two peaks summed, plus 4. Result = 53.9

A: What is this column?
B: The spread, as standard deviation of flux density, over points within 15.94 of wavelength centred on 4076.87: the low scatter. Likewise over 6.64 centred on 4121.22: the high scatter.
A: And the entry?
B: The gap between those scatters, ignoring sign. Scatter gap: 2.5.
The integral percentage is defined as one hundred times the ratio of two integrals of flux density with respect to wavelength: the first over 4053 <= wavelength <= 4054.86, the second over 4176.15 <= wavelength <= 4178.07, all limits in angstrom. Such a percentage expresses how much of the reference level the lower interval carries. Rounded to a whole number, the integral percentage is 112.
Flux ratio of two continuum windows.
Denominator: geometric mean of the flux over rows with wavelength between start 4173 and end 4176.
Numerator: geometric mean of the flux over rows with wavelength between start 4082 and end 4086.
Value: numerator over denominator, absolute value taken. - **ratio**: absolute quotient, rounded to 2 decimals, 1.09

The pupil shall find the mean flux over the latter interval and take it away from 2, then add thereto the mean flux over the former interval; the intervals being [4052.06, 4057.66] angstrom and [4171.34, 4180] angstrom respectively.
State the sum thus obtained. 7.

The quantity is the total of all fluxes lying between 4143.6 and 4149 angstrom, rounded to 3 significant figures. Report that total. 126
